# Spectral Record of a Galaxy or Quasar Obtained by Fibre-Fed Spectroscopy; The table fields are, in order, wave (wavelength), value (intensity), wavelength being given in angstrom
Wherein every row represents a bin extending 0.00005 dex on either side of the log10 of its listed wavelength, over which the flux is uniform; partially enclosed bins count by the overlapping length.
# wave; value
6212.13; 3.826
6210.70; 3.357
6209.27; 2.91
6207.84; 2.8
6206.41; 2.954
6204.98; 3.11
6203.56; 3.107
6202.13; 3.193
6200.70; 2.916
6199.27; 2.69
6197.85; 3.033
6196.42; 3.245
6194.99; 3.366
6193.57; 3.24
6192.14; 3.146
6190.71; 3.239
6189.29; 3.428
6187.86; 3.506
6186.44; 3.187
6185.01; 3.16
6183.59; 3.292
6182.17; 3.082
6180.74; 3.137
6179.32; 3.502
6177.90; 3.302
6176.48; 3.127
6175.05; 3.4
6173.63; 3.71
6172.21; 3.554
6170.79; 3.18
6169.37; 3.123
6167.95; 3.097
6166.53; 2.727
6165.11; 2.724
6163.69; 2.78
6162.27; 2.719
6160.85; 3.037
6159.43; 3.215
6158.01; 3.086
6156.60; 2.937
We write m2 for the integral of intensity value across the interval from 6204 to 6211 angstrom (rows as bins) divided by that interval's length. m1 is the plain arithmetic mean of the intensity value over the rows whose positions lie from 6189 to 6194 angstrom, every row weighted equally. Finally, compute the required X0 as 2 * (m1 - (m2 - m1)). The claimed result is 7.0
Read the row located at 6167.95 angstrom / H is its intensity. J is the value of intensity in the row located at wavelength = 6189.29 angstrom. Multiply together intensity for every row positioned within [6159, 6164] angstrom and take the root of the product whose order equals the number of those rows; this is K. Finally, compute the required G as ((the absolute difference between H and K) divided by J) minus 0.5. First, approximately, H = 3.097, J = 3.428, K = 2.9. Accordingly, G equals -0.45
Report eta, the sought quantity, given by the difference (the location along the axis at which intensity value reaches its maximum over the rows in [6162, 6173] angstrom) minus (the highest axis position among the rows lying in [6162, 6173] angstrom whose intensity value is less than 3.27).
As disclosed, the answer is 1.4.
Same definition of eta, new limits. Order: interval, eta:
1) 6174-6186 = -5.7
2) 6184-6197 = -8.6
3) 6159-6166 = -5.7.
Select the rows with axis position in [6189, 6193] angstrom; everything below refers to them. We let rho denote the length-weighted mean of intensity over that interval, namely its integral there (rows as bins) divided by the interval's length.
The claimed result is 3.3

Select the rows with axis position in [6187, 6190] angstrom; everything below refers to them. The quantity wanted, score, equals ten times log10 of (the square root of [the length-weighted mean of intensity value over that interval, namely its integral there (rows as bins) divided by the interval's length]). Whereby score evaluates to 2.69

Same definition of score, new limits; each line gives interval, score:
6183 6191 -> 2.60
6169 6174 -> 2.65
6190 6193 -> 2.52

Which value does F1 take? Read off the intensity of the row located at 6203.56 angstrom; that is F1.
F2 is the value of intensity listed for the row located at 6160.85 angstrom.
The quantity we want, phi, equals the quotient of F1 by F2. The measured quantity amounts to 1.02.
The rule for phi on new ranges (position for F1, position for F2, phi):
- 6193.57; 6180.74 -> 1.03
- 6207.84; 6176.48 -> 0.90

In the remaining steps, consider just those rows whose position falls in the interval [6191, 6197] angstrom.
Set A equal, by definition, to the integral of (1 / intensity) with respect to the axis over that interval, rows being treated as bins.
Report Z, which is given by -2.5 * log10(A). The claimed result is -0.666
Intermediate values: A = 1.85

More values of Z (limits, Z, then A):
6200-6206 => -0.728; 1.95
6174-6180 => -0.634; 1.79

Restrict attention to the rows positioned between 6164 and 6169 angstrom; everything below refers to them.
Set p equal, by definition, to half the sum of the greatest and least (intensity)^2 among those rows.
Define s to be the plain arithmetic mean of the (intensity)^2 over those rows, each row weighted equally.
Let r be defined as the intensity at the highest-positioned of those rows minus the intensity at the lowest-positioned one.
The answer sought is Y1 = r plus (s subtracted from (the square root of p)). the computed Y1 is -4.9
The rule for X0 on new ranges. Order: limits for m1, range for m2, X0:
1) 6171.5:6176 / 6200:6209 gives 8.2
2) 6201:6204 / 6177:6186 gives 6.1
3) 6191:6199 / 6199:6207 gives 6.8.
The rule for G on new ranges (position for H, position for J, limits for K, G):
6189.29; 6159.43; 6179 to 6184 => -0.44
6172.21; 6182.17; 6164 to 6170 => -0.29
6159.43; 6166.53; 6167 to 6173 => -0.49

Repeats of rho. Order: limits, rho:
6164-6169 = 2.9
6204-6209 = 3.0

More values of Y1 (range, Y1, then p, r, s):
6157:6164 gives -6.2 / 8.9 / -0.3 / 8.8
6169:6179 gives -7.6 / 11.8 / 0.2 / 11.2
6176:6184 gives -7.1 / 10.9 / 0.2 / 10.5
